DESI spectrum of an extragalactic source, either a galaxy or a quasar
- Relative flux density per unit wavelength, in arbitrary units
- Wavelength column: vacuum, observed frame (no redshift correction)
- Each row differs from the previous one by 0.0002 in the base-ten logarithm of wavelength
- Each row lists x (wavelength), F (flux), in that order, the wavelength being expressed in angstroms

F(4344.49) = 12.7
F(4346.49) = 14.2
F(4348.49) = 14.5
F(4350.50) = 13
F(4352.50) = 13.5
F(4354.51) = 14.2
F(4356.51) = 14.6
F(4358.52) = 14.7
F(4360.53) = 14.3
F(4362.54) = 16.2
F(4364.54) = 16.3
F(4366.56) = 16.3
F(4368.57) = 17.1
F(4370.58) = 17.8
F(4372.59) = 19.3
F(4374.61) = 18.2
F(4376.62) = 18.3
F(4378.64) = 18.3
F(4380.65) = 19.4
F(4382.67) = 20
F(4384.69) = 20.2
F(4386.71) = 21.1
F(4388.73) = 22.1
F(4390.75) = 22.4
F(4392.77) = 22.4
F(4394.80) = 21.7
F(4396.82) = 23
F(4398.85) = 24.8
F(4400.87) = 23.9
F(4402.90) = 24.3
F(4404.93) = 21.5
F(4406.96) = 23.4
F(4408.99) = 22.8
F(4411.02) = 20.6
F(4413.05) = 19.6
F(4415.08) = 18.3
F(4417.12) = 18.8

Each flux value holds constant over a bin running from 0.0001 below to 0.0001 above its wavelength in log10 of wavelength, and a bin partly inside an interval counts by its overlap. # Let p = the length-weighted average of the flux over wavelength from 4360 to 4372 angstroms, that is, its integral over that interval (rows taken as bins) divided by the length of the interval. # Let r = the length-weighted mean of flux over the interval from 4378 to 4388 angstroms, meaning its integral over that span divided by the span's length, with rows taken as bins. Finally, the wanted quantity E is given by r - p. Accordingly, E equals 3.4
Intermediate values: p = 17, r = 20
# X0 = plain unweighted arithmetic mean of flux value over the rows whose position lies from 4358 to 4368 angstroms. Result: 16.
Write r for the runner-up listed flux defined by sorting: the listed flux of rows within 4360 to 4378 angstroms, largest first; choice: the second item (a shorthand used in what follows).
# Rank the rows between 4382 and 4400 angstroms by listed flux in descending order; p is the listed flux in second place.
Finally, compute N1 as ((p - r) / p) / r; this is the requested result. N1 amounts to 0.011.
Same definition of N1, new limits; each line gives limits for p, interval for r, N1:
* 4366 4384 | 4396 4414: -0.010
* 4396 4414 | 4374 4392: 0.004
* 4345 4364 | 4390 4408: -0.027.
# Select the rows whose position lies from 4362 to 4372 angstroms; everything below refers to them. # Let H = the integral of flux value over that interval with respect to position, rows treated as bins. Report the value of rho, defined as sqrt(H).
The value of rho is 13.0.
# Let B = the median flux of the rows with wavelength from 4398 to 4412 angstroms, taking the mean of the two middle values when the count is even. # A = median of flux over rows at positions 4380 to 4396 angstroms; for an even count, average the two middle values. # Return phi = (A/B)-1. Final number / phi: -0.1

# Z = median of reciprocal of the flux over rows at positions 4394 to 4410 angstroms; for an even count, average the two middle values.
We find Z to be 0.043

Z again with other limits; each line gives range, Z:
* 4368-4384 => 0.055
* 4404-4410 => 0.044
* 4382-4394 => 0.046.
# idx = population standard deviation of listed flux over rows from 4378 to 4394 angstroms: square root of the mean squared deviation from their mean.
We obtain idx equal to 1.42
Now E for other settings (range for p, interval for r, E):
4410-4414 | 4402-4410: 2.8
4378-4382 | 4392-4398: 3.4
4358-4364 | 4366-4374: 2.5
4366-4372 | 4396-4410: 6.1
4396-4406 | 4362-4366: -7.2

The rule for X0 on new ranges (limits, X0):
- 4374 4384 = 19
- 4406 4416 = 21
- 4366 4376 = 18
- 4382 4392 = 21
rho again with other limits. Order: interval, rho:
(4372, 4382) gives 13.7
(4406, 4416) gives 14.5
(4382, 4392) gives 14.6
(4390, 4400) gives 15.1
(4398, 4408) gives 15.3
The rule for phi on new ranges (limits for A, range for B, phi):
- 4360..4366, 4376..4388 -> -0.2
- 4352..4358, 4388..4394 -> -0.4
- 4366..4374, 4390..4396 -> -0.2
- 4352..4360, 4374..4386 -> -0.2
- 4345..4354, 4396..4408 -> -0.4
